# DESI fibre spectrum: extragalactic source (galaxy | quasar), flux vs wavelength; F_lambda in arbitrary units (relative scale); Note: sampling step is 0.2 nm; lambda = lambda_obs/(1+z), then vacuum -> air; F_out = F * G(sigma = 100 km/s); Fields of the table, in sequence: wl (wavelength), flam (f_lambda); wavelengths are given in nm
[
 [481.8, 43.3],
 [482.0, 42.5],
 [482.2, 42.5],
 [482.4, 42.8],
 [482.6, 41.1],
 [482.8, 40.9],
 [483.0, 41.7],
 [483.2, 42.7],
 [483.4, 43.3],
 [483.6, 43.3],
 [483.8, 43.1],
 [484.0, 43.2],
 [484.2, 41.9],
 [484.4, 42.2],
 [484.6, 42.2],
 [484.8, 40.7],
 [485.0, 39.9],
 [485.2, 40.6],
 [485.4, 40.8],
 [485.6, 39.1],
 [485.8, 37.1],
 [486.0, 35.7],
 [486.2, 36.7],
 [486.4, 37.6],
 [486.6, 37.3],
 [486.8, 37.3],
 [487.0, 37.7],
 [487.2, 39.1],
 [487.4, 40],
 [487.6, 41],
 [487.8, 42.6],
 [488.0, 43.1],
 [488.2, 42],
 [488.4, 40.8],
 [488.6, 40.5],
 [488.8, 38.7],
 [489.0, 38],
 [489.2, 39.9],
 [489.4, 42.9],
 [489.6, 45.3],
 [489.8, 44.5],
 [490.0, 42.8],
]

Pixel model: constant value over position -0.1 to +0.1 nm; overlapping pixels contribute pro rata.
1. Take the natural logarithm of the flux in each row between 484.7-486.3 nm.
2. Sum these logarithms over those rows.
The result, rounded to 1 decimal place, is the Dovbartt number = 29.3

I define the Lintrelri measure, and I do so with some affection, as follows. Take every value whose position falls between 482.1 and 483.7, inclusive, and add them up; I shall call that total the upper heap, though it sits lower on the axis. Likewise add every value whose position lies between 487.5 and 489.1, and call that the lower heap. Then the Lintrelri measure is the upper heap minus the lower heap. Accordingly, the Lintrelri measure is 12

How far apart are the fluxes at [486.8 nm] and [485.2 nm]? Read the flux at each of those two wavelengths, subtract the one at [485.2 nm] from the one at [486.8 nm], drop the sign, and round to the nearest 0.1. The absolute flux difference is 3.3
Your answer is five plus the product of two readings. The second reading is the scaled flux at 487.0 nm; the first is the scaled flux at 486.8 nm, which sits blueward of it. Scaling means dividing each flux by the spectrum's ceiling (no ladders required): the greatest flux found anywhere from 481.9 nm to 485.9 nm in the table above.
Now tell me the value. 5.750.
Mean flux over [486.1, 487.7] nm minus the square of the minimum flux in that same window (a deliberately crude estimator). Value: -1309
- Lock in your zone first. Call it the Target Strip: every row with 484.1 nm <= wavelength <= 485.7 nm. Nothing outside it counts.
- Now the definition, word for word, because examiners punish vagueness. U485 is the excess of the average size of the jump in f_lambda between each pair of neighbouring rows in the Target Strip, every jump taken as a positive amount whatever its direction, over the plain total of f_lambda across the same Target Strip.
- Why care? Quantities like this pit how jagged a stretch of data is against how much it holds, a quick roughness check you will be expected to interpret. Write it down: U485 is -327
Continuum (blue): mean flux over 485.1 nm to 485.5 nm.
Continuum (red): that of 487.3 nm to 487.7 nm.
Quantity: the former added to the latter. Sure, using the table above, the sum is 81.2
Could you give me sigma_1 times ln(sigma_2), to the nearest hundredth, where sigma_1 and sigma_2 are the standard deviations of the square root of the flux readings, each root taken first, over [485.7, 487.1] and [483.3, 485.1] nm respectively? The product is -0.13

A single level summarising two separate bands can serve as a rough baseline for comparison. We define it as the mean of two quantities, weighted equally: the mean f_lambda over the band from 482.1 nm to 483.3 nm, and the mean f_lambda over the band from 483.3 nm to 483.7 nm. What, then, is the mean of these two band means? 42.6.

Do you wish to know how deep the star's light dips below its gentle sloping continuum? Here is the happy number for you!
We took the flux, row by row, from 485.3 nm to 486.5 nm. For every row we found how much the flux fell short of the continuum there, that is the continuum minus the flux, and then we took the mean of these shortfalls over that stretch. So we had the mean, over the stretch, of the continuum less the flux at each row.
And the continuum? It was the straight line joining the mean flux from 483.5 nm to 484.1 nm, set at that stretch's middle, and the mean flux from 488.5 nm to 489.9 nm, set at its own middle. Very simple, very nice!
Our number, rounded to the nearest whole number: 5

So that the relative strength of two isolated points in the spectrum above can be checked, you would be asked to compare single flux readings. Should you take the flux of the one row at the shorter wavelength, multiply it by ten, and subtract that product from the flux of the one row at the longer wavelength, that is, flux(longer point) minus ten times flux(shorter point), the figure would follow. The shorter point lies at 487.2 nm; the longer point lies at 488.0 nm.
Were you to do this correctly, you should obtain -348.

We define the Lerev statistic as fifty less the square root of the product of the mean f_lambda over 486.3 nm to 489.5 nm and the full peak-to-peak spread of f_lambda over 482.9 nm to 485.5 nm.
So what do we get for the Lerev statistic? 38.4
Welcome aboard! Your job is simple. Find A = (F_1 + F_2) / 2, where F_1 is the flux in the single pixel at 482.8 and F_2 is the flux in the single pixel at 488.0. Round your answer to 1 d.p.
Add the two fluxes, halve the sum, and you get 42.0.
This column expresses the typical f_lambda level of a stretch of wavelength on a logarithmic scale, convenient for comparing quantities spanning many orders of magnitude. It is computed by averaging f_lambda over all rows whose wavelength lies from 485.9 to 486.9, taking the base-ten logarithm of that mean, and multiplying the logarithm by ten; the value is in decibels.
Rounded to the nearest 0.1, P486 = 15.7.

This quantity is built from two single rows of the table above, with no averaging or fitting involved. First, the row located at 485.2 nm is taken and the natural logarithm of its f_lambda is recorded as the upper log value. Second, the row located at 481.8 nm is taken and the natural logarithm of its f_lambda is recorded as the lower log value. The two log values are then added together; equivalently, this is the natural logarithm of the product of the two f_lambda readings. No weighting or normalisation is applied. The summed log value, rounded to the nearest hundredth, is 7.47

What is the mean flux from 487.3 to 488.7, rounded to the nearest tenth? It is 41.4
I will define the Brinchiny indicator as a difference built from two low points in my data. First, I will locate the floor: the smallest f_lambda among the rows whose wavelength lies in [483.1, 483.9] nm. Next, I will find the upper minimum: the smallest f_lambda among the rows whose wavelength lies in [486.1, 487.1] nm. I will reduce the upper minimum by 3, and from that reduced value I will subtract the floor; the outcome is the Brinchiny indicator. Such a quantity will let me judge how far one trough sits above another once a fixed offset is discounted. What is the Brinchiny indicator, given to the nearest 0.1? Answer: -9.0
